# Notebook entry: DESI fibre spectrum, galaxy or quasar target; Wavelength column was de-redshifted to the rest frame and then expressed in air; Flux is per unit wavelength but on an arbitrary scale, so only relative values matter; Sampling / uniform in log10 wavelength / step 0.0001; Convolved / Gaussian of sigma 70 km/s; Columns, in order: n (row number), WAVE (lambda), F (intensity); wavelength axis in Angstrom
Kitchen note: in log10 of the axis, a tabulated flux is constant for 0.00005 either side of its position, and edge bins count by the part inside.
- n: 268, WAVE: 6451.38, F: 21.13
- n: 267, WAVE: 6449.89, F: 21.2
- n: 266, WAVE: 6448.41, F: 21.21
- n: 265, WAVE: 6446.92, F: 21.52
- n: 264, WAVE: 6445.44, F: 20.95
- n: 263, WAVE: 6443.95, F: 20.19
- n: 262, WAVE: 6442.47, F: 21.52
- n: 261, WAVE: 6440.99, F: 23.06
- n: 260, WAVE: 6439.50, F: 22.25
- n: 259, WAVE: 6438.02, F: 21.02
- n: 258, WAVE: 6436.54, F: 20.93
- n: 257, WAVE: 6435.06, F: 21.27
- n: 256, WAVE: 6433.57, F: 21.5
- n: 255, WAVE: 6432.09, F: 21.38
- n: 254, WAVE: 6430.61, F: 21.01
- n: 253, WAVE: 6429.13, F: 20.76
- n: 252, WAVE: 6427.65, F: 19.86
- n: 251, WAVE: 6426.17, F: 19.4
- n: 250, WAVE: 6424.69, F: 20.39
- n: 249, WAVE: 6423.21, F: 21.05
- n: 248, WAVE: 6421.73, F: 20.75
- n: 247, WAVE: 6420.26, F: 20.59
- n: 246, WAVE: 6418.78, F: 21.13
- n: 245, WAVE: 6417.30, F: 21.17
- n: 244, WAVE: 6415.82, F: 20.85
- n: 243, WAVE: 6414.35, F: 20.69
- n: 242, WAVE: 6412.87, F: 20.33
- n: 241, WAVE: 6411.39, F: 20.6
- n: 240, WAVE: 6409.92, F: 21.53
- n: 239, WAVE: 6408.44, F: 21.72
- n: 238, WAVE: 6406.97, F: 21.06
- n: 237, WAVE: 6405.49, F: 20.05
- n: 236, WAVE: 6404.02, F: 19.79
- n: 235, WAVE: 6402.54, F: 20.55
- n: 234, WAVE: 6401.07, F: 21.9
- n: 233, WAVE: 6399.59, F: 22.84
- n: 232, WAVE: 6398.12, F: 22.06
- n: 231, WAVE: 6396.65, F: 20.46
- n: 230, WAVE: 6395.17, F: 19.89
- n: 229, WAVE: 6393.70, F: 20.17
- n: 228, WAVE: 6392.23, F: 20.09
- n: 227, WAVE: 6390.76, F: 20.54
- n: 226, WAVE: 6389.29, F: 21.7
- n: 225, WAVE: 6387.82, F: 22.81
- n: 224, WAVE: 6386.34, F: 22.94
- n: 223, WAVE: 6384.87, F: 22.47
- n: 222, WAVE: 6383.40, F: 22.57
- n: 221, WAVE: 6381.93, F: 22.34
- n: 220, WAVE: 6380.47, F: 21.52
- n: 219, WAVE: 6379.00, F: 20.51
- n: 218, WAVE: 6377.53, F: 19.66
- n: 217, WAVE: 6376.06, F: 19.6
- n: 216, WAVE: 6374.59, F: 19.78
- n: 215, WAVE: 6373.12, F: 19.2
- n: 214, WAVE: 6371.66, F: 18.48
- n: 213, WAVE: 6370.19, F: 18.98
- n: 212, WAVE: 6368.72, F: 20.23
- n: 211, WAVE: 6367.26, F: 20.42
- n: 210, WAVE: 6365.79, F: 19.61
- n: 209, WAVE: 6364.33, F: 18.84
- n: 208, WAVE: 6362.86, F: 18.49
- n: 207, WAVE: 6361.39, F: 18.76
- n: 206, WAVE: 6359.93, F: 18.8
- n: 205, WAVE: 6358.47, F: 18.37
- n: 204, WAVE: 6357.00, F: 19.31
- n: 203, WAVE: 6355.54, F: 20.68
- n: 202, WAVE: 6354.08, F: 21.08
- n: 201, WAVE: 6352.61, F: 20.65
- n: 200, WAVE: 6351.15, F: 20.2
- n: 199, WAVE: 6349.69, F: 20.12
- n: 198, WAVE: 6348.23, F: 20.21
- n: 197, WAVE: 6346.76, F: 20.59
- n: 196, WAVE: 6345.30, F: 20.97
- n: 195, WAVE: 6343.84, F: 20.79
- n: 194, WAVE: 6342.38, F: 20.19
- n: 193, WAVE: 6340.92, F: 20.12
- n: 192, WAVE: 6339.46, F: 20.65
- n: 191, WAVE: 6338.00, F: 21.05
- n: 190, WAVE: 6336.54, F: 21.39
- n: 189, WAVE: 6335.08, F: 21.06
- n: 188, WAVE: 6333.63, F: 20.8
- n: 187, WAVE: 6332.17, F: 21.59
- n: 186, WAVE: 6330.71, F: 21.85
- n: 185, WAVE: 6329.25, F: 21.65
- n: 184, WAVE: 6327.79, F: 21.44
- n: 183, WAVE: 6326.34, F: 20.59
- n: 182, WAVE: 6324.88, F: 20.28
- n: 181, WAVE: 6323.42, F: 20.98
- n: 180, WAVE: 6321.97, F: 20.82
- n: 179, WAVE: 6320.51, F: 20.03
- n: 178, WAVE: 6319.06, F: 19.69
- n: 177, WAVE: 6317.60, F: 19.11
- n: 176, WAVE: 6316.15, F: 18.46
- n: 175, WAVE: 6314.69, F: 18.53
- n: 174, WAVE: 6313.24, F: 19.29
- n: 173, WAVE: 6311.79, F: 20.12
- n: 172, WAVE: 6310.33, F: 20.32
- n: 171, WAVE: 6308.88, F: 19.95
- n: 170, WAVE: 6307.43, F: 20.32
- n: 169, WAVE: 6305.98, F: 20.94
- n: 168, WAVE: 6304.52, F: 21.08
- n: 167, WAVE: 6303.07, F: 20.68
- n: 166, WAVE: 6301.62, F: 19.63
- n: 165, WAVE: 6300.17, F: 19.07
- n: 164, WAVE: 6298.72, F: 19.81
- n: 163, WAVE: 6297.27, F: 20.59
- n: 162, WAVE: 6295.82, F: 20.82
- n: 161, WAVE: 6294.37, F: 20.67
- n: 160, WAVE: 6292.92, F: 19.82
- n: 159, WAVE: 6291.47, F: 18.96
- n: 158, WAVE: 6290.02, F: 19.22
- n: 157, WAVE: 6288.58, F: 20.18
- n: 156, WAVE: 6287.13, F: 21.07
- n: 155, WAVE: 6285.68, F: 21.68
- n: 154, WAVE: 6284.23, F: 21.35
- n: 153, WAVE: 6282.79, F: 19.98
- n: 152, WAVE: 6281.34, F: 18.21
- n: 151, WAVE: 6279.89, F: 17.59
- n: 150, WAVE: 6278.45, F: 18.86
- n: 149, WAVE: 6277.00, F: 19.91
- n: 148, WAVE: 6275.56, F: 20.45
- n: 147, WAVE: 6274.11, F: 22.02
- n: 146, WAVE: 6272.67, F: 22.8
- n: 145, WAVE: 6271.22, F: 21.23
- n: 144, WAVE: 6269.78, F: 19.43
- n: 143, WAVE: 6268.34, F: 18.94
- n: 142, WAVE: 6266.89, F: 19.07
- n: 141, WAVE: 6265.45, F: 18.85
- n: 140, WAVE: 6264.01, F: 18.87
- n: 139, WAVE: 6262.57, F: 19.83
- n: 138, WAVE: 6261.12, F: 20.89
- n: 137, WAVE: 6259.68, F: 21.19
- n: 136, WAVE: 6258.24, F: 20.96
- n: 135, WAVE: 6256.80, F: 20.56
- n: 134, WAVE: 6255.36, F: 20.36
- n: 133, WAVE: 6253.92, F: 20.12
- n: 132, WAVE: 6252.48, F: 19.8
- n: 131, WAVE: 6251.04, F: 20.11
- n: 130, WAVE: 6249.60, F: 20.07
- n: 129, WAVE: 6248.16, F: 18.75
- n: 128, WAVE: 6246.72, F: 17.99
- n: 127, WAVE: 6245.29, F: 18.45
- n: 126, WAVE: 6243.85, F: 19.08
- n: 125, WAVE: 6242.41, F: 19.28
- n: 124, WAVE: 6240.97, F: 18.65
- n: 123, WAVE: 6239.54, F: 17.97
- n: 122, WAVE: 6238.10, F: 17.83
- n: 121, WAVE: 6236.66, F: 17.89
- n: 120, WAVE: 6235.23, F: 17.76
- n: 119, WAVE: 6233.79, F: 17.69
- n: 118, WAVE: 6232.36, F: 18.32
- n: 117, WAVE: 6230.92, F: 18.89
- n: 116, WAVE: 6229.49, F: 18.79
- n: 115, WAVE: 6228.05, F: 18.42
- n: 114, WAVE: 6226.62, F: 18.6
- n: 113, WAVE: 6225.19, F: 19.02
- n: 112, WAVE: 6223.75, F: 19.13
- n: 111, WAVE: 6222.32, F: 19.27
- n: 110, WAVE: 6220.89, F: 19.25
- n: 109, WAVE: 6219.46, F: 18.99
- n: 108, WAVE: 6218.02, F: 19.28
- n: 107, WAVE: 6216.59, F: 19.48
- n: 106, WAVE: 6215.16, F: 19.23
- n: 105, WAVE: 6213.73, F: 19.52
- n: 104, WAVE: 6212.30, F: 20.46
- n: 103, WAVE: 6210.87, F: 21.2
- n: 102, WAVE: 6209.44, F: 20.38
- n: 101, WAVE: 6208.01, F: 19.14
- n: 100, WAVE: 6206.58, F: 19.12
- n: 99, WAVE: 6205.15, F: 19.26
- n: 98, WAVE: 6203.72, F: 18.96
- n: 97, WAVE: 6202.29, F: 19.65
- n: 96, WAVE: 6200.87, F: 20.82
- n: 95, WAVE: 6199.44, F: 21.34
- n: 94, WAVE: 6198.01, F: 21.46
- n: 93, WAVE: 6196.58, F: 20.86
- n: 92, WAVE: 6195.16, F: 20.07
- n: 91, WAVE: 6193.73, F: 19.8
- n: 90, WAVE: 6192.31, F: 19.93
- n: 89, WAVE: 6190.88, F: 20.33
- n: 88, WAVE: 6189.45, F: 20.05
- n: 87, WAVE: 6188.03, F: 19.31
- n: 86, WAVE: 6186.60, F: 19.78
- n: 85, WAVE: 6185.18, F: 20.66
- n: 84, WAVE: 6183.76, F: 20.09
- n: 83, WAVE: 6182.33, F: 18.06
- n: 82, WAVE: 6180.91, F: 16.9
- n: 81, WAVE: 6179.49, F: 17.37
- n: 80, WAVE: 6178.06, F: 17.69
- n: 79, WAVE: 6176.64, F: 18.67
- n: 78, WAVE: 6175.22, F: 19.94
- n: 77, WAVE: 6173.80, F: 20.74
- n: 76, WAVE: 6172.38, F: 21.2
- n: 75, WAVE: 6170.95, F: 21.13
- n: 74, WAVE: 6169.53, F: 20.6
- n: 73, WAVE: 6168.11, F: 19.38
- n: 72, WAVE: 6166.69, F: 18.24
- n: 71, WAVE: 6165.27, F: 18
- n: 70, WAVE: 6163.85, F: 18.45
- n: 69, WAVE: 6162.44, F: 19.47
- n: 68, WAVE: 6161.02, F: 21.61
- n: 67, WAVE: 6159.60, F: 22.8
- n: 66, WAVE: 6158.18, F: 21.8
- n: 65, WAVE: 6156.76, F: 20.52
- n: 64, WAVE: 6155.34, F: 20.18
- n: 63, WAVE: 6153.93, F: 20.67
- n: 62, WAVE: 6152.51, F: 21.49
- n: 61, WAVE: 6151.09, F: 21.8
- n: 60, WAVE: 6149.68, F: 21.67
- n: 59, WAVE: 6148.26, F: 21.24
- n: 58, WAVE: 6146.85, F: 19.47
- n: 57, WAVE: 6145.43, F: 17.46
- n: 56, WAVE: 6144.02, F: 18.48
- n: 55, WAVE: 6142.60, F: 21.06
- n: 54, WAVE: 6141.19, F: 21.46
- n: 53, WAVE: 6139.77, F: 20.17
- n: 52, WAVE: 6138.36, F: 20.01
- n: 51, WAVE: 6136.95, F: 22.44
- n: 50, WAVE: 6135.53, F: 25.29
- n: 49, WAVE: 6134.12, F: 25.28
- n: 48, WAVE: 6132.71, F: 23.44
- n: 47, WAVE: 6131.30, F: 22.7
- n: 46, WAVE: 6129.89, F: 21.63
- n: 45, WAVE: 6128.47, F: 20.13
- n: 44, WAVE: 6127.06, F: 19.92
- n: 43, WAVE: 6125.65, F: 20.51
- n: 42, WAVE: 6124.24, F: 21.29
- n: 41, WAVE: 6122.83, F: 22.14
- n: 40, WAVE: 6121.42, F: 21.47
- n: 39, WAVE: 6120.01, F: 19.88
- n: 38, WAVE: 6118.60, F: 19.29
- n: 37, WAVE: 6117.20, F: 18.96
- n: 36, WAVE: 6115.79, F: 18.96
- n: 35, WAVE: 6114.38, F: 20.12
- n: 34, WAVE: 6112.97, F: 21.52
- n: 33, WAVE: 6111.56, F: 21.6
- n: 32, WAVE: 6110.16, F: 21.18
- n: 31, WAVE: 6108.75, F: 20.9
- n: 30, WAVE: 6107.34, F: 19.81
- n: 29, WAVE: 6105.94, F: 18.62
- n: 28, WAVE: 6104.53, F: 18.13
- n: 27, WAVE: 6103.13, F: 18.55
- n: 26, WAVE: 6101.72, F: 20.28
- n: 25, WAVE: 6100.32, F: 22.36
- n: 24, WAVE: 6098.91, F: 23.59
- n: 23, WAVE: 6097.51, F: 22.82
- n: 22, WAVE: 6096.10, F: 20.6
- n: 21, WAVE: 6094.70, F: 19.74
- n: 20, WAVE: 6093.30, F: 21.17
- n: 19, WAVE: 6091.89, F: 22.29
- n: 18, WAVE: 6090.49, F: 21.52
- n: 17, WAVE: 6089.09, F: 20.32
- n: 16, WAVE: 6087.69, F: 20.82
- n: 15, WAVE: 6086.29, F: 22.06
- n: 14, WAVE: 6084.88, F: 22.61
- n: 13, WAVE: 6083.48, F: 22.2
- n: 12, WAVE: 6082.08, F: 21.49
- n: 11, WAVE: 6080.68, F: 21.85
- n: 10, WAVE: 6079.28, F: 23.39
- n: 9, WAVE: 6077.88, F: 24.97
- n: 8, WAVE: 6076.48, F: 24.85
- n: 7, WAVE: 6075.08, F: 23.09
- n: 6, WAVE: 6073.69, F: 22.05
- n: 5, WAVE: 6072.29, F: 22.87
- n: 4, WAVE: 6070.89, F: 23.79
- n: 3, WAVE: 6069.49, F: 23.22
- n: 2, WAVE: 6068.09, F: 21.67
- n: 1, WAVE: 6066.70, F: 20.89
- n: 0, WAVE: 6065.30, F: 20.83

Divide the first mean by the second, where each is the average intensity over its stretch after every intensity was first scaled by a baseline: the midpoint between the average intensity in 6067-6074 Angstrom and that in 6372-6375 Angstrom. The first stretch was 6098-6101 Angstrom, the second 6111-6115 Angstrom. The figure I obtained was 1.09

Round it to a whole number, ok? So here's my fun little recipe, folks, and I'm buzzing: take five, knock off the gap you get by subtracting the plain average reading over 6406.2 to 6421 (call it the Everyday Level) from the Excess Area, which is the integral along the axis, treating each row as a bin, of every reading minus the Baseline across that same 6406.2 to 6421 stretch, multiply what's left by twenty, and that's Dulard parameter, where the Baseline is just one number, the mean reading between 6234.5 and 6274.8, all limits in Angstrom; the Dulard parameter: 115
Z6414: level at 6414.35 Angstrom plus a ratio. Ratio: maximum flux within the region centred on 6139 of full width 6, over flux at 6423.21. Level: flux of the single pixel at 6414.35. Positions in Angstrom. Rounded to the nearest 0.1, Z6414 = 21.8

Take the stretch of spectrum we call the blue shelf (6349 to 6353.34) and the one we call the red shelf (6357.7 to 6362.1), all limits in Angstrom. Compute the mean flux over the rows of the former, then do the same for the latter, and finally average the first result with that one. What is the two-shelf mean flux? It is 19.5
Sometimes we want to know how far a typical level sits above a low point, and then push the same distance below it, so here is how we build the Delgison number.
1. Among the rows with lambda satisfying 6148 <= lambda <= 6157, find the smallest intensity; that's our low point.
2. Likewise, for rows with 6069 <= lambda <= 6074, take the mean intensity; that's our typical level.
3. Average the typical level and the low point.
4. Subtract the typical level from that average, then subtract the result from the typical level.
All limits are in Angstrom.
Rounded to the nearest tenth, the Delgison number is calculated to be 24.4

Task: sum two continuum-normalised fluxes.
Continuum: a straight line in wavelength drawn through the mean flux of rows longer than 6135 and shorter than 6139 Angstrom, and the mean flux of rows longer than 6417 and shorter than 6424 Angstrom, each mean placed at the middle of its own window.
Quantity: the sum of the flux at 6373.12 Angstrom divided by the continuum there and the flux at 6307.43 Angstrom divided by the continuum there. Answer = 1.85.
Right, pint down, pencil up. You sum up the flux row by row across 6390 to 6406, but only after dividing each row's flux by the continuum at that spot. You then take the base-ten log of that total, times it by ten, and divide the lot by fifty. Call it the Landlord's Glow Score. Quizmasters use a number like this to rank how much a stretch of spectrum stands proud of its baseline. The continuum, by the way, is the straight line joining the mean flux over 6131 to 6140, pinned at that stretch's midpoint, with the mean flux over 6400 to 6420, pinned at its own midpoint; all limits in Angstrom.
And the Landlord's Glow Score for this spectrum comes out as 0.207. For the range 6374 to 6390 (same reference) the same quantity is 0.210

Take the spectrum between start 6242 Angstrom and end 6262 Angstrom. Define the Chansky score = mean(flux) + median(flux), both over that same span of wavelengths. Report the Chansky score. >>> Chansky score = 39.9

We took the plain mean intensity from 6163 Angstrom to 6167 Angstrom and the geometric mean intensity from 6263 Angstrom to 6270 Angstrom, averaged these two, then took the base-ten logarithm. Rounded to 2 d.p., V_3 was 1.27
